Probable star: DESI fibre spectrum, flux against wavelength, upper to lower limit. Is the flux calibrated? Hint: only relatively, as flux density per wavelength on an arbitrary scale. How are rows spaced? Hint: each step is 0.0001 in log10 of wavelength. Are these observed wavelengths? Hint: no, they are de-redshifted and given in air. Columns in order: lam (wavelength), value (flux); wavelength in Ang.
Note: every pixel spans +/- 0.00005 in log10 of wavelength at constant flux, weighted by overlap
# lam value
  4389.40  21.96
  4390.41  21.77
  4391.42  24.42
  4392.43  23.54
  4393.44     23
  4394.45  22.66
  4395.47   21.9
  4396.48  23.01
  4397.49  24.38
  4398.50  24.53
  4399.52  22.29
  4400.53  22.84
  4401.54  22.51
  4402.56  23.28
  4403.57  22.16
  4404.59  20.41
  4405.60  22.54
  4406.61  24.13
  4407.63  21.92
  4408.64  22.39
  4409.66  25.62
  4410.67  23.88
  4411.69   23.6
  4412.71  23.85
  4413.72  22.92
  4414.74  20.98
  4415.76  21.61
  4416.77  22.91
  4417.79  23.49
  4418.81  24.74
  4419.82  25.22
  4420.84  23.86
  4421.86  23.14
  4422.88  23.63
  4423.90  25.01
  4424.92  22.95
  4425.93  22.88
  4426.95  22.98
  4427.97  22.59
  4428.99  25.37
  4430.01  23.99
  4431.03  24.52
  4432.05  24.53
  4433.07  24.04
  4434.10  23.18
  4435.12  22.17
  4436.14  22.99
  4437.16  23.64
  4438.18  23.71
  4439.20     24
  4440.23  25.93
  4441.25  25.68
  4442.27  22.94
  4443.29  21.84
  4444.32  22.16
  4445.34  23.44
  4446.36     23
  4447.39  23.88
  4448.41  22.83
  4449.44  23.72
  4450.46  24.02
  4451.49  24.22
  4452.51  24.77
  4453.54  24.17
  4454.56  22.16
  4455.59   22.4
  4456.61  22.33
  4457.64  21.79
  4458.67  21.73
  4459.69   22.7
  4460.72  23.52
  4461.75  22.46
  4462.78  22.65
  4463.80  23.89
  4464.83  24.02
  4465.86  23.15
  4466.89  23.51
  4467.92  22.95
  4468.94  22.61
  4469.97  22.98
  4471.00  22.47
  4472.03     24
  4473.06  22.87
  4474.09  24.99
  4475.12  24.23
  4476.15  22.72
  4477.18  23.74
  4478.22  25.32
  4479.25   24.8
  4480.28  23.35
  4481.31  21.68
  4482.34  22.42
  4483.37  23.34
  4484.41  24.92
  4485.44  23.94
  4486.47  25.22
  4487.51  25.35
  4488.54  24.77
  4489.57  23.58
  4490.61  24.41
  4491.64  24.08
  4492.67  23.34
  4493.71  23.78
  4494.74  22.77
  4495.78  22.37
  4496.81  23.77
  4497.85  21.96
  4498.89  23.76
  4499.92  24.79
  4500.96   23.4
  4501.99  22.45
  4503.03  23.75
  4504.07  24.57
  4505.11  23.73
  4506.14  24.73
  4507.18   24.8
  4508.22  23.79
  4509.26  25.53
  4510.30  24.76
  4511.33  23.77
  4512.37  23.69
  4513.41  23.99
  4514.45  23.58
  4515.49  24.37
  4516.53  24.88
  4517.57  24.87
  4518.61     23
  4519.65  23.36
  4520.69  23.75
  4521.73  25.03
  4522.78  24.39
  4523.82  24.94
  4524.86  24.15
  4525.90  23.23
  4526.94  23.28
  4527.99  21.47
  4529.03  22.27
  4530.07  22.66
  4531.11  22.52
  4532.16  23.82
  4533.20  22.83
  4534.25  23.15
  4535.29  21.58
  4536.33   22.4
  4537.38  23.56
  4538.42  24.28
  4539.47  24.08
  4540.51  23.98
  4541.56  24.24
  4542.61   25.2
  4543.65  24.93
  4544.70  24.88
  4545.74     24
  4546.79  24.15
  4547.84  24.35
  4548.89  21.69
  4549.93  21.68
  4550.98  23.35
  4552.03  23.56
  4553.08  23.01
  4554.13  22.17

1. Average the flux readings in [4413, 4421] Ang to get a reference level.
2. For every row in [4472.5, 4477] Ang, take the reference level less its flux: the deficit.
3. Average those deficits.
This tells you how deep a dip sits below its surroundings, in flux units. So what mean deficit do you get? -0.5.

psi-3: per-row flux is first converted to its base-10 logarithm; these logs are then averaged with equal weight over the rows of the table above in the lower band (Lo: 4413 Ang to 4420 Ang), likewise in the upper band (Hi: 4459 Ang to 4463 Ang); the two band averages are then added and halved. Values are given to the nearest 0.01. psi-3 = 1.36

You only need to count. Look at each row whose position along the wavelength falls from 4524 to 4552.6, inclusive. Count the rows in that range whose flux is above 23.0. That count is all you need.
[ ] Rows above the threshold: 18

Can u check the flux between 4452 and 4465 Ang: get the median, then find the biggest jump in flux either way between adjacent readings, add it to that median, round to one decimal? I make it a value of 24.7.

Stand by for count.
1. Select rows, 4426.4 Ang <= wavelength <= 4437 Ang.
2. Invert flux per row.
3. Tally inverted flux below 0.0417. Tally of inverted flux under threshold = 5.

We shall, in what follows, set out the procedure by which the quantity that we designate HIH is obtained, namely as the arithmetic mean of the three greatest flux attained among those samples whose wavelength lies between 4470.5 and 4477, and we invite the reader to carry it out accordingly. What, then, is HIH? 24.4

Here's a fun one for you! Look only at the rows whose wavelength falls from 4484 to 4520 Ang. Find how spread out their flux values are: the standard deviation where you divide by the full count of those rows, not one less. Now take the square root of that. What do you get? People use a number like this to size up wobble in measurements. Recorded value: 0.92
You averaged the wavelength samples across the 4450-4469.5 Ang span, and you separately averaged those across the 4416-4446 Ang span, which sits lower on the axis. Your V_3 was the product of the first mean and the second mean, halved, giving 274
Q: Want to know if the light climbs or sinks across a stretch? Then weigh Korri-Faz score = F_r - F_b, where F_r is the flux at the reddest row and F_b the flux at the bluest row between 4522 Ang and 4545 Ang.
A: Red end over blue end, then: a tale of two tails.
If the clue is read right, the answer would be 0.5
